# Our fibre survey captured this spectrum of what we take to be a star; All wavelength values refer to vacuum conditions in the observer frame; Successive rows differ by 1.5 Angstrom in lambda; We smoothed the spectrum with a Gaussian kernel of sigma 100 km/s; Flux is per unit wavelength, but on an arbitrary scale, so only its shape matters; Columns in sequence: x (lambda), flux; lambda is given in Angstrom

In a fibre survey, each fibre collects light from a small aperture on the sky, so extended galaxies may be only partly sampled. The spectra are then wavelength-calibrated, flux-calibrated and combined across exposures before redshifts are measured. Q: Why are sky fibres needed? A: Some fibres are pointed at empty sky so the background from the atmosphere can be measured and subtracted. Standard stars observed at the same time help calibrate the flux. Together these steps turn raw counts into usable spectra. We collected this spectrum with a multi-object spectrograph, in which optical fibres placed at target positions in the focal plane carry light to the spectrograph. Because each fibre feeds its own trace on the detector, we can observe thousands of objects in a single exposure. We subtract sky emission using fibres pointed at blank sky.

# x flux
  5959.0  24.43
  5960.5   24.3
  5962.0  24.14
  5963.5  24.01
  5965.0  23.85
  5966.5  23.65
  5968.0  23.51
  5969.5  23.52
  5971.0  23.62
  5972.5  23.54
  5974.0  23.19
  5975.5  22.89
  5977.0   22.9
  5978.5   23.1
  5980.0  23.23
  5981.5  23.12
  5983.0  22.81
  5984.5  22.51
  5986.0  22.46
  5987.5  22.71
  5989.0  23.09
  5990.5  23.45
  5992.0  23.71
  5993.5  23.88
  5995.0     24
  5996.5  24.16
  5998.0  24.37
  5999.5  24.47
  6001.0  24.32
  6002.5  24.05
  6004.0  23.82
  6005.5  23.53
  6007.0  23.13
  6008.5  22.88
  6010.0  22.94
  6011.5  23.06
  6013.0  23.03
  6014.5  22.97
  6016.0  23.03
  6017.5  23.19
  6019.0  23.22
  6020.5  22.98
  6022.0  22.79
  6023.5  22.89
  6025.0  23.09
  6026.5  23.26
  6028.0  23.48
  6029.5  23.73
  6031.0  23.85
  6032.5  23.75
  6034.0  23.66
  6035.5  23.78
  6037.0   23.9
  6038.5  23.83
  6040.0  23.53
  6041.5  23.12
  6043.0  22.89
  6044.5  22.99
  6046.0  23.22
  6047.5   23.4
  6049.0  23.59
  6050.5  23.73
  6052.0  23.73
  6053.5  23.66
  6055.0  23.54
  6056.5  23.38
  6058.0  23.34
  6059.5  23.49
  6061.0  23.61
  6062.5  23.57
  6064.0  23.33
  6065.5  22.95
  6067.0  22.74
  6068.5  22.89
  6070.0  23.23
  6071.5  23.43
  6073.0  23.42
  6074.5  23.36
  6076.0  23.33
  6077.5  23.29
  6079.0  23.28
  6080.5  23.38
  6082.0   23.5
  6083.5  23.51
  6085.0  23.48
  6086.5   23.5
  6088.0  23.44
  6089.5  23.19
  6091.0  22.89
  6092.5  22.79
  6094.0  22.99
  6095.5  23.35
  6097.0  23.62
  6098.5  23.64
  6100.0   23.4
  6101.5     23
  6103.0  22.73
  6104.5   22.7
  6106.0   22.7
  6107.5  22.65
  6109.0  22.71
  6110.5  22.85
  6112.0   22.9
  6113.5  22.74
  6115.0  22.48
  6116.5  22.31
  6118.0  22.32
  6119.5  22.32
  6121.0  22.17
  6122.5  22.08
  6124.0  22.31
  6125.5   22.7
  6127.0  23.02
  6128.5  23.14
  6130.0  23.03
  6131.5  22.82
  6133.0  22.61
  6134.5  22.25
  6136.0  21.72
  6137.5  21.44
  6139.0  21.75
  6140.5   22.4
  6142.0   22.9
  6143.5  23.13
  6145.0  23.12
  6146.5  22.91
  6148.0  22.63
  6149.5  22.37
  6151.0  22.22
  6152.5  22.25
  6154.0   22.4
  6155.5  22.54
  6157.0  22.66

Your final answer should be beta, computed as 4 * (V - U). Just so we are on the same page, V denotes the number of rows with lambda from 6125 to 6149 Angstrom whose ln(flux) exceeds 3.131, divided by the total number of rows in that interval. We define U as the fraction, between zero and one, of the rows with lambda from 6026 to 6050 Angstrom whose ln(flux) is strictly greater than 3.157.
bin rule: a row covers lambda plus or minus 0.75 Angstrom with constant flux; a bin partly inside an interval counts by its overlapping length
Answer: -0.5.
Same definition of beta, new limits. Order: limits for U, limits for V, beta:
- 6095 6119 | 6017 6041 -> 3.0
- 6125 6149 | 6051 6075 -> 3.5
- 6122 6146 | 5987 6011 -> 3.5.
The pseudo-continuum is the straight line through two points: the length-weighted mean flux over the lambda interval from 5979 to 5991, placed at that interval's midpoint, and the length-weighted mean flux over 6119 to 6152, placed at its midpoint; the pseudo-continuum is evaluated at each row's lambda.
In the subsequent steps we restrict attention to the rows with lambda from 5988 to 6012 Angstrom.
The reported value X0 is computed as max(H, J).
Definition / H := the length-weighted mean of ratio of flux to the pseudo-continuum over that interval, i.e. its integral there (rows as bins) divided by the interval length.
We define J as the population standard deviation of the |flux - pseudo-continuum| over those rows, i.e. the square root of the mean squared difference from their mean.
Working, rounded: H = 1.04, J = 0.51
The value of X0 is 1.04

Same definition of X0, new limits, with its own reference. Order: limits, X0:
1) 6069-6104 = 1.03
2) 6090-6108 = 1.02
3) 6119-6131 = 1.00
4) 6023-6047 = 1.03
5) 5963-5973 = 1.03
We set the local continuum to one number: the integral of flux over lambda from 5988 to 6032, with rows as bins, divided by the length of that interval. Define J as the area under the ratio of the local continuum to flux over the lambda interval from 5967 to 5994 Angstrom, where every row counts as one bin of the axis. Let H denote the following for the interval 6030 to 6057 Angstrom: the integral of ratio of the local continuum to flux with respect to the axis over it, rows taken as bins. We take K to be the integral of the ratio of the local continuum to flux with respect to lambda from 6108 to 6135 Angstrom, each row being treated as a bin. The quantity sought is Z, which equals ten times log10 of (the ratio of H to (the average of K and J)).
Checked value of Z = -0.12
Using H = 26.9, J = 27.3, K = 28.03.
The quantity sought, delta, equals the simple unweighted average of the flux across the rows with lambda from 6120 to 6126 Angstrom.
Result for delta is 22.3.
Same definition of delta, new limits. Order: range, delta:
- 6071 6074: 23.4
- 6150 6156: 22.4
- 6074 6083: 23.4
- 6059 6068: 23.3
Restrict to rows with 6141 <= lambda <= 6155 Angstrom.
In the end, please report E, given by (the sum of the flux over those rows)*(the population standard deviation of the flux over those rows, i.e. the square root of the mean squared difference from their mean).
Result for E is 70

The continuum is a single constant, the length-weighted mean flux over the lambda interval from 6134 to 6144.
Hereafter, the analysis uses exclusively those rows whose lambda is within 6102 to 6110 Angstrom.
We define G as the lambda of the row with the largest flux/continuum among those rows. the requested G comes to 6103.0 Angstrom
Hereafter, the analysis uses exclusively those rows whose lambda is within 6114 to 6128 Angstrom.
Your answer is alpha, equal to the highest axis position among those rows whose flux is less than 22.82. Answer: 6125.5 Angstrom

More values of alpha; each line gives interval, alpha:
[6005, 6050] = 6022.0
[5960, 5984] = 5983.0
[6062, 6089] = 6067.0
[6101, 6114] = 6113.5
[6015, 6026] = 6022.0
